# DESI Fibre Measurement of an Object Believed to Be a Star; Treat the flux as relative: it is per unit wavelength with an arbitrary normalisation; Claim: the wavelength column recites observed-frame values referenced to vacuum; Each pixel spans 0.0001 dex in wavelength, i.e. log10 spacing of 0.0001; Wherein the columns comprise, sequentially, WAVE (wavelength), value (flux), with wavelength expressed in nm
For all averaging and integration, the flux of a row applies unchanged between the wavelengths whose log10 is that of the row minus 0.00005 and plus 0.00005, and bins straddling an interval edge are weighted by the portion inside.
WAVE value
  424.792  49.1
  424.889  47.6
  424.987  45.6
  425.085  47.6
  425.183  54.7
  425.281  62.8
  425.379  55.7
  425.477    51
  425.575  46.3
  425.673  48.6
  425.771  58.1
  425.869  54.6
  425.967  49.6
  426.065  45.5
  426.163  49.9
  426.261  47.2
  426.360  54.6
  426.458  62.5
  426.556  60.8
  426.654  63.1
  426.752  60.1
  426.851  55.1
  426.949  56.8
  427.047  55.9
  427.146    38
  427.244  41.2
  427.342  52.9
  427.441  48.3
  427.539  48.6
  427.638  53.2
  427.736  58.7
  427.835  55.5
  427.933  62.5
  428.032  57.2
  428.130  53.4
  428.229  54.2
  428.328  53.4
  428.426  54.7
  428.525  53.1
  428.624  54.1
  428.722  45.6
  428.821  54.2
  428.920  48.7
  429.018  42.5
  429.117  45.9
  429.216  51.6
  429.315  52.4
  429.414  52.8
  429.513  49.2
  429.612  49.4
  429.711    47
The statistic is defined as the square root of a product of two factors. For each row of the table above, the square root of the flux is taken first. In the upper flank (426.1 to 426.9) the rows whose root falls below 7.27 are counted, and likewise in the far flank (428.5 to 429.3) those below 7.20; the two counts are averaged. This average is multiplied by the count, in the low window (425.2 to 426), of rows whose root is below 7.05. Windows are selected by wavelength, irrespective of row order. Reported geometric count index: 3.24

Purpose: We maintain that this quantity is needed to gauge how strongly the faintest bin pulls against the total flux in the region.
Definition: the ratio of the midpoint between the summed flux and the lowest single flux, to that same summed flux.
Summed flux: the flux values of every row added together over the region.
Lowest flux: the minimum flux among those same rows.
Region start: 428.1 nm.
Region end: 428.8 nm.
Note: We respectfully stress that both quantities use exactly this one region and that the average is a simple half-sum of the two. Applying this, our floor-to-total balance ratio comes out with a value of 0.562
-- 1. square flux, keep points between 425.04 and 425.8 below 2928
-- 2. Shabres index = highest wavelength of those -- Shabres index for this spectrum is 425.673 nm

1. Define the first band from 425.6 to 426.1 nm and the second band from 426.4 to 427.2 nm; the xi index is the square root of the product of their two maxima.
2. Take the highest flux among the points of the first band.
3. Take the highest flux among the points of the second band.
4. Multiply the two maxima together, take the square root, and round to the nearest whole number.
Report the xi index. 61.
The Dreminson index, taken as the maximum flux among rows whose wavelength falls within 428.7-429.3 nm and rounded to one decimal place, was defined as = 54.2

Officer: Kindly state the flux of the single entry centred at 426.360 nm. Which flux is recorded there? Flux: 54.6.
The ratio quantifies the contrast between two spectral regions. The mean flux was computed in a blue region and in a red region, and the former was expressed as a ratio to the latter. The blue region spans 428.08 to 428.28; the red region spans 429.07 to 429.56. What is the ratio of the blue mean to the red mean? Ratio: 1.07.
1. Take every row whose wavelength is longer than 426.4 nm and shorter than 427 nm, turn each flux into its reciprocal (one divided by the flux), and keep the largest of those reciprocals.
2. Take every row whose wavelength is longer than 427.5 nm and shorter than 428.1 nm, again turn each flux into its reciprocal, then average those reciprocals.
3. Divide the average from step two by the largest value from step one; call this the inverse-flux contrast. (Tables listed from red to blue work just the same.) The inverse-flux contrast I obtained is 0.99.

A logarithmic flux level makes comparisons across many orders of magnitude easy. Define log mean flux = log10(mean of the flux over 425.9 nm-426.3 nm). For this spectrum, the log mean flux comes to 1.68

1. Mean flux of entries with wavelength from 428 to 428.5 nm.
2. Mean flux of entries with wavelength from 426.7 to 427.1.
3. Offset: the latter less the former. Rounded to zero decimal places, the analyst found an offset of 2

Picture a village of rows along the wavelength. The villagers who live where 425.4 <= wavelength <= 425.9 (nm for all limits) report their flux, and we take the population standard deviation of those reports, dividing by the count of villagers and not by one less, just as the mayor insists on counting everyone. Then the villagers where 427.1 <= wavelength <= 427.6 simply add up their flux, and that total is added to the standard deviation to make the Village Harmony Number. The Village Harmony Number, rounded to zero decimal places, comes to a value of 233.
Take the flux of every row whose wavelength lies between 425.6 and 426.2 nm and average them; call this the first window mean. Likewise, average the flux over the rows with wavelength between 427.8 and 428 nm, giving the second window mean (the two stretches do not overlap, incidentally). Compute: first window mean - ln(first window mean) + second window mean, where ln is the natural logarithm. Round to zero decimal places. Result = 106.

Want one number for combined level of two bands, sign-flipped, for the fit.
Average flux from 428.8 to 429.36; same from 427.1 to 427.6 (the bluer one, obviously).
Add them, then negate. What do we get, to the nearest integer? -95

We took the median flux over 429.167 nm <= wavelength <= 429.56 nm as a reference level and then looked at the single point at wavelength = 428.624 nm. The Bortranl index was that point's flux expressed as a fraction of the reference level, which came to 1.04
